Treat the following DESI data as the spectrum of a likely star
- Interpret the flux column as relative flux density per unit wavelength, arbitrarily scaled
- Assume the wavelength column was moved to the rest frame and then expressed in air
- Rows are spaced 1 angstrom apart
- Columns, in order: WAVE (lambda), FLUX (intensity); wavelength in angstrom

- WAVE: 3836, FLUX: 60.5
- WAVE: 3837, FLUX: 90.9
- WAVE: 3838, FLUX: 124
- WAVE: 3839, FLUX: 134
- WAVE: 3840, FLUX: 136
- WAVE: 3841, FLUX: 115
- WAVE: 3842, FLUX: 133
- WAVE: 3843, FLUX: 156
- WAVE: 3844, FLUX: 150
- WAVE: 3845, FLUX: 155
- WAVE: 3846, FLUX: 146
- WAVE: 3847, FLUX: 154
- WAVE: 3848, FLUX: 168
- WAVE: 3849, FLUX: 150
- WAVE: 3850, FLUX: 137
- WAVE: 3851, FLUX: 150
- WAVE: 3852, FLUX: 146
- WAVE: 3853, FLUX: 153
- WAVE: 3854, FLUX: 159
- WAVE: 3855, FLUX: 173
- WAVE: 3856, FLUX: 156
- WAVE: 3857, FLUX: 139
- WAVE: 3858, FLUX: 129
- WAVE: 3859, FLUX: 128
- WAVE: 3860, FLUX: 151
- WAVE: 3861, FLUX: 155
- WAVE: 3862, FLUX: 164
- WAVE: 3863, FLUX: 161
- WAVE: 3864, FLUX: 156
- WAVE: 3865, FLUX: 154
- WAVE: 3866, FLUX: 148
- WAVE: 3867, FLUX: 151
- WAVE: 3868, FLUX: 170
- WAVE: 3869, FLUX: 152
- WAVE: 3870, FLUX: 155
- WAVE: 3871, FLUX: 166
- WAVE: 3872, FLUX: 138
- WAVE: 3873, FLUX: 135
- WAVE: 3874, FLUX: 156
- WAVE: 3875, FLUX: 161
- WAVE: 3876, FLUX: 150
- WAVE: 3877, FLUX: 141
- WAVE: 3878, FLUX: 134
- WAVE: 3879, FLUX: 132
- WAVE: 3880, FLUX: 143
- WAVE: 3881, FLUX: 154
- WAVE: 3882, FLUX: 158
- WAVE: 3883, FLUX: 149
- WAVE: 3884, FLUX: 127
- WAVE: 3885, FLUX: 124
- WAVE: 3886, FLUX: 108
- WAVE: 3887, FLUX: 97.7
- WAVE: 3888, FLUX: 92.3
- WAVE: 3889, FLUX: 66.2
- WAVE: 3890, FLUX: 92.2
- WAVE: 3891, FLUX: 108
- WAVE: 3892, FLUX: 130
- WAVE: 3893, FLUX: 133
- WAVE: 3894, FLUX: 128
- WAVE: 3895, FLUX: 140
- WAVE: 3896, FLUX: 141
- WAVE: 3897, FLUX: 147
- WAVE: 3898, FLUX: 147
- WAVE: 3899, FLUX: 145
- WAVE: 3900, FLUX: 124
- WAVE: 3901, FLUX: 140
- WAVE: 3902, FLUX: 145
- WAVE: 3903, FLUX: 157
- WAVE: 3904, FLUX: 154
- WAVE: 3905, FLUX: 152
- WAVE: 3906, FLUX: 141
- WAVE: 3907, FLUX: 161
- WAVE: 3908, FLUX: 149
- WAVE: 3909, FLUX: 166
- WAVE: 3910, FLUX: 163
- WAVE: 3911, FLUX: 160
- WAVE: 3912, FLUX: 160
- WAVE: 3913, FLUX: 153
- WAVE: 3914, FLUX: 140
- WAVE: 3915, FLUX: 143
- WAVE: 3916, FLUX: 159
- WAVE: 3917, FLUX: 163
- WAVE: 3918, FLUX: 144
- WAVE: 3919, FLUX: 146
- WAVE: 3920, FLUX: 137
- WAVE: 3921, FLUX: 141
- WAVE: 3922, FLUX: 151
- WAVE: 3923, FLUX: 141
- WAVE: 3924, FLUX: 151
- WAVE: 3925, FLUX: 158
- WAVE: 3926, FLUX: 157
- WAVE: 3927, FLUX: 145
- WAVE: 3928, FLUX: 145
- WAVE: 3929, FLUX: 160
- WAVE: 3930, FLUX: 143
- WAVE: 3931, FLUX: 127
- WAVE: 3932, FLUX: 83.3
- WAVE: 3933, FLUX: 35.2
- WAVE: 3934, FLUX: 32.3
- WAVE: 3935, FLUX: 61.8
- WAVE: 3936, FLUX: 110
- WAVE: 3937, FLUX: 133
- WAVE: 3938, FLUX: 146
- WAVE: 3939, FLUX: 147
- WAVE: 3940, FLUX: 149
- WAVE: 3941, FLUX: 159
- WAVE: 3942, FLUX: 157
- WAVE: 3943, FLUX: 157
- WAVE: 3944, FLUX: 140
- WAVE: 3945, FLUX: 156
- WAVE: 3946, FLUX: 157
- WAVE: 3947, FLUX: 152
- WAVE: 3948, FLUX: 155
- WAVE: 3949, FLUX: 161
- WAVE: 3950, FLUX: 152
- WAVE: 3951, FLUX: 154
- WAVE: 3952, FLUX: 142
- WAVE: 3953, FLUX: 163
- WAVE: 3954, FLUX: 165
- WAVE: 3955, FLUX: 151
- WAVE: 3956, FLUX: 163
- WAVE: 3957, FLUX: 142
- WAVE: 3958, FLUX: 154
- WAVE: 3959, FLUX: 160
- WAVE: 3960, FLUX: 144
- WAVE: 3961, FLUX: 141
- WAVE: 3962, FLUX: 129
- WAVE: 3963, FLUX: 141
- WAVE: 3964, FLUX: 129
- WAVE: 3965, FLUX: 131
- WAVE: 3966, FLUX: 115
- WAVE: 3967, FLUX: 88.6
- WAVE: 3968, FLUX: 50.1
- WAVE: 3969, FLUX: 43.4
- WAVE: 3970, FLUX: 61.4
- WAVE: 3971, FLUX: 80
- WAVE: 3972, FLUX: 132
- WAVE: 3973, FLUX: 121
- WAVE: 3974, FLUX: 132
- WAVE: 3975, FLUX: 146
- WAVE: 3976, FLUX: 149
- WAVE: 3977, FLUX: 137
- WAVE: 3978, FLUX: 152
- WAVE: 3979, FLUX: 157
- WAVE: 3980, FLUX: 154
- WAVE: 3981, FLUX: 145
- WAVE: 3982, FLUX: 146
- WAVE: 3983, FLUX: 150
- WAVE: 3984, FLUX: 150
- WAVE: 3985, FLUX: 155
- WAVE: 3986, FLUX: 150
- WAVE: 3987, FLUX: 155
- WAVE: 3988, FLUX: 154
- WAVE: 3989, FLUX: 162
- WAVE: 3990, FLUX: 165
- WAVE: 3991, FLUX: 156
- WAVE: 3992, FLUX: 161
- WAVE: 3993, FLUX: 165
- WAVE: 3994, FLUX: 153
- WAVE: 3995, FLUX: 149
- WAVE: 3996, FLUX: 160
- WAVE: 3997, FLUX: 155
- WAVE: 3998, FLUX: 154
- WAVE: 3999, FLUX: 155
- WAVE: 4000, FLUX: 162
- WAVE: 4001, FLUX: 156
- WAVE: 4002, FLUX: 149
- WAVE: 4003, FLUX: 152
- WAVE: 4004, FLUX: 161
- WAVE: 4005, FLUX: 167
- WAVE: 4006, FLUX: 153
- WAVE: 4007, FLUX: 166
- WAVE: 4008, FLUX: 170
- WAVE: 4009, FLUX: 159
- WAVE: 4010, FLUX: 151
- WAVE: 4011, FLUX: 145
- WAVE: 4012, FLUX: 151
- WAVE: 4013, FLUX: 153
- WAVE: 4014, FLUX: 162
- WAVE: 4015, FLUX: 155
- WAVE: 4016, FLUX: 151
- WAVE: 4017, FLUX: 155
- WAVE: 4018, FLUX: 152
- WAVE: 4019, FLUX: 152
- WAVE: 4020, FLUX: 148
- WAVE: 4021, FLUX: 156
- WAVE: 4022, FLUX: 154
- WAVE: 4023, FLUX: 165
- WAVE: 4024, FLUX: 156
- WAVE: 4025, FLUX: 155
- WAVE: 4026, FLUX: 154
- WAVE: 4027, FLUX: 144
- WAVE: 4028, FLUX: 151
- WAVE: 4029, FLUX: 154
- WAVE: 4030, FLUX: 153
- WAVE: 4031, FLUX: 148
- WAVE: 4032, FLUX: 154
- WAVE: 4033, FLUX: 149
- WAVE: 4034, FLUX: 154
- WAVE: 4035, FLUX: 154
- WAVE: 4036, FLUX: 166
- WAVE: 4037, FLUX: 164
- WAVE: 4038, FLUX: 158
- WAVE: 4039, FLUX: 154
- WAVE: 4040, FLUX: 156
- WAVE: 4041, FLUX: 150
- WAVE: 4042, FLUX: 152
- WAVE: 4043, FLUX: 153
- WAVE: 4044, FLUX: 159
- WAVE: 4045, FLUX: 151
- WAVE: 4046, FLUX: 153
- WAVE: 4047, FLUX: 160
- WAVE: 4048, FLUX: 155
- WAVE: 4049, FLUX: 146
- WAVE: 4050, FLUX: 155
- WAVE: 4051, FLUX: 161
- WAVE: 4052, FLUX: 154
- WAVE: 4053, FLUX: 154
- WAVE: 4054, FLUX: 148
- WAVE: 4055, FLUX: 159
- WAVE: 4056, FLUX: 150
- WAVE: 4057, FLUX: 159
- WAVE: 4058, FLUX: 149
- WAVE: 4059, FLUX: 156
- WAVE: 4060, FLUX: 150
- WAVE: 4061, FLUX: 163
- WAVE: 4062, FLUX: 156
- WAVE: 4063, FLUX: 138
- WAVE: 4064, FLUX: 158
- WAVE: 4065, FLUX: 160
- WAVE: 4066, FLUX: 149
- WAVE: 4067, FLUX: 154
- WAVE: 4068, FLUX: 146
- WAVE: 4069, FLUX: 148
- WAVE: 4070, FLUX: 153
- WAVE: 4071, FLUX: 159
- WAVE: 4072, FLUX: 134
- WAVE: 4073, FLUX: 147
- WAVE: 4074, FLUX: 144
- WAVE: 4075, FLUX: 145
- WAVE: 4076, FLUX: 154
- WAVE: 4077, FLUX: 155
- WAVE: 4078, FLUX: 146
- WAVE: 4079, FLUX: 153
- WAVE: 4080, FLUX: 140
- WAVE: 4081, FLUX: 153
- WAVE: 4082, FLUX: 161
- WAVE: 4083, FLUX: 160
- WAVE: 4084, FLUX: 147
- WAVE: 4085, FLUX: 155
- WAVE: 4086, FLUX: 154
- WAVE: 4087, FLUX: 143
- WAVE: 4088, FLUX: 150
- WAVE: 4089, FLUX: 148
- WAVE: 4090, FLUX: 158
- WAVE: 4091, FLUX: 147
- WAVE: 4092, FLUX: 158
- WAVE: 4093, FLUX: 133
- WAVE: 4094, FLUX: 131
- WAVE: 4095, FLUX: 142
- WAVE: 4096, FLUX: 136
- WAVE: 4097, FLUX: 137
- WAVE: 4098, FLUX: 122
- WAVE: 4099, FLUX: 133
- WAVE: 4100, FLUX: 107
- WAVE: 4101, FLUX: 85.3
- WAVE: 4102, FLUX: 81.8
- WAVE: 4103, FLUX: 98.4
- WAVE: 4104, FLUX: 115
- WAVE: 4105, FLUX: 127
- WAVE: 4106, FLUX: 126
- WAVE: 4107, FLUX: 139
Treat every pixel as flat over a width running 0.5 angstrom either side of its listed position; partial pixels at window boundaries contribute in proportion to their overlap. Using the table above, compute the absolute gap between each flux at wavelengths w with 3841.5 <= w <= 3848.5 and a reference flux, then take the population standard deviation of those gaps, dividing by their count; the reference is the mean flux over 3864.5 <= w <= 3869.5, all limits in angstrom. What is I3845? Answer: 7.5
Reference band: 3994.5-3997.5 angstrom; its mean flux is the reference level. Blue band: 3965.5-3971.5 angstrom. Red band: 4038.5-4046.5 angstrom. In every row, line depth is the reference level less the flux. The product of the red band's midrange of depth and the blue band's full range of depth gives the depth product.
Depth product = 12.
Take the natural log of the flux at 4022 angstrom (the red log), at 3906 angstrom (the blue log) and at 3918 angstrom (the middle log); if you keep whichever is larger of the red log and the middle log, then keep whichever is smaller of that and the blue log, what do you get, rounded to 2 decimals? 4.95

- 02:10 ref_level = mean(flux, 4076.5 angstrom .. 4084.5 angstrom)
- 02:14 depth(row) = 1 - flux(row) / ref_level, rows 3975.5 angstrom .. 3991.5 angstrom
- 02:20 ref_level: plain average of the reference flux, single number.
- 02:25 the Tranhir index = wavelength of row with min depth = 3990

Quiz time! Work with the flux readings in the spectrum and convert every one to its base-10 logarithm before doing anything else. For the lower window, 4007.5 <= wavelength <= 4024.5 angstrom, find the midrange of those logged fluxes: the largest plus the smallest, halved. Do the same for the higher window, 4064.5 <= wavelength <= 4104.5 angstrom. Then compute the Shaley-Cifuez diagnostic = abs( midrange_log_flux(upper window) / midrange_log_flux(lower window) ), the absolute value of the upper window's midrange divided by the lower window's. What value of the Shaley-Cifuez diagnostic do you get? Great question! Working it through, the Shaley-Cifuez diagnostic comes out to 0.94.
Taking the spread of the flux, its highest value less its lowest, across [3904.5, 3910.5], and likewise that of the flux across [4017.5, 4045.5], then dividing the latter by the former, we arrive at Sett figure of 0.88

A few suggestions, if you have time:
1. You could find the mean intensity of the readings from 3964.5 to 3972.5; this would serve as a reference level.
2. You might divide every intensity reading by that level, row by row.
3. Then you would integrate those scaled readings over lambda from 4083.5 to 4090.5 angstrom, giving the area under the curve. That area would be 12.0 angstrom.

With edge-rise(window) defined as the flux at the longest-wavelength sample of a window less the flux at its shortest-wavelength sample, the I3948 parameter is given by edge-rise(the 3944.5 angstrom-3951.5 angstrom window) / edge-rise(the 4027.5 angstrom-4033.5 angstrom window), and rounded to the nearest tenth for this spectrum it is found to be 1.0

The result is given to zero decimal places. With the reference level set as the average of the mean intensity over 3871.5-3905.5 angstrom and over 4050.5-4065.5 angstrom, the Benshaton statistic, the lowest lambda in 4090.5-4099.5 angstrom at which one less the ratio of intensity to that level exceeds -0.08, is 4091 angstrom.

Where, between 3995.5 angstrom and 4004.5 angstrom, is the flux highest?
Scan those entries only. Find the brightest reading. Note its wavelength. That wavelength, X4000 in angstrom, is 4000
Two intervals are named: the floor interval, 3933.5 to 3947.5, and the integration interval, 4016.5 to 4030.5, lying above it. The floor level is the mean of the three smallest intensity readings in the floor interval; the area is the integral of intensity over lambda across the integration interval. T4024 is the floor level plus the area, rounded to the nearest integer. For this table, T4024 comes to 2217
